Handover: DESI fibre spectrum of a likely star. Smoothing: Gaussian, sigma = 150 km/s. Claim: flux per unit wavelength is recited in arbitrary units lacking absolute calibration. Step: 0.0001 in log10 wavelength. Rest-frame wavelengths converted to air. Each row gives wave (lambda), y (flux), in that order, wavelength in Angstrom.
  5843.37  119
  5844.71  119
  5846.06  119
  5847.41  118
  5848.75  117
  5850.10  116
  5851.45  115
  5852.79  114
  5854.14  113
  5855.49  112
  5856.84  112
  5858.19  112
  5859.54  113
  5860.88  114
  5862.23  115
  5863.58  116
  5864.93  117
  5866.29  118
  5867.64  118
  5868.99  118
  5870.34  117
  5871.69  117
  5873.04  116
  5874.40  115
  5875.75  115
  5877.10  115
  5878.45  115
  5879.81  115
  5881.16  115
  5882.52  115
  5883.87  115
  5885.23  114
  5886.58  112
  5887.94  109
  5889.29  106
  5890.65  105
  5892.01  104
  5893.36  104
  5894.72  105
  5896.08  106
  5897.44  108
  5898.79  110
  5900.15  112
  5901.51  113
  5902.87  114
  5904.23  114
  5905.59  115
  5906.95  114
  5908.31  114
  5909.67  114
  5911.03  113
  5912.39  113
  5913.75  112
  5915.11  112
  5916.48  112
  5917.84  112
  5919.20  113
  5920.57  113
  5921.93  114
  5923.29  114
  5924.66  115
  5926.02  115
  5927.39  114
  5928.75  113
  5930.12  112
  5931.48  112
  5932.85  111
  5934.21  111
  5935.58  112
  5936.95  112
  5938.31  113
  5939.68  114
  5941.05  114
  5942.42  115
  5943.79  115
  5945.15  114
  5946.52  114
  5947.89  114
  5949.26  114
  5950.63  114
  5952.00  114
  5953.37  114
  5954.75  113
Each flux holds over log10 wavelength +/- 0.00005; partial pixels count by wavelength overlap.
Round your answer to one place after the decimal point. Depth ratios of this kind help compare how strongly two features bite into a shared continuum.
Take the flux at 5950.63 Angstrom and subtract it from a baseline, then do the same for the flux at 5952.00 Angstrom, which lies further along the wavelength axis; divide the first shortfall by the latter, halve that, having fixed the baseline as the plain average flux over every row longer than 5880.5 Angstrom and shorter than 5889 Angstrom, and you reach 0.5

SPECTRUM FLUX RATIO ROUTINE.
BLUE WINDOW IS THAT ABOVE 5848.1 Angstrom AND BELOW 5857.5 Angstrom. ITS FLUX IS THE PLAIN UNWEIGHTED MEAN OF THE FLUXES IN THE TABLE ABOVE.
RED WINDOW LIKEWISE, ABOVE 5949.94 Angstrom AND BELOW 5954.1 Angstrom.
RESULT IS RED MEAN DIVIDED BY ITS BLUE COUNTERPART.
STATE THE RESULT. 1.00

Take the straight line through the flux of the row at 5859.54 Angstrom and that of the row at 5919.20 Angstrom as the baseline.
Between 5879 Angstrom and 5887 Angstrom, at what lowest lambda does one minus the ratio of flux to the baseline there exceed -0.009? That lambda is 5885.23 Angstrom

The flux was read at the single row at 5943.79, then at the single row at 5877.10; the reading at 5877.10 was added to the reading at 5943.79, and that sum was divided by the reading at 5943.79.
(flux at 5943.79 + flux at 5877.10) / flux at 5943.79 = 2.000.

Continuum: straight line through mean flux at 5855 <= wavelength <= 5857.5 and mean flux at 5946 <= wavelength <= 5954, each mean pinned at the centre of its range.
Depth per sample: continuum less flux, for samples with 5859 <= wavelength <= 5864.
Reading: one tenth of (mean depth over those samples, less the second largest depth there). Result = -0.05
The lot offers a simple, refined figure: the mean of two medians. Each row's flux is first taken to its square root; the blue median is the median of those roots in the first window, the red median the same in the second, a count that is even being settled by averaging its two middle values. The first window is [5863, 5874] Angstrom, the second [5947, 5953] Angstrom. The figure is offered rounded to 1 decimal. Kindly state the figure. 10.7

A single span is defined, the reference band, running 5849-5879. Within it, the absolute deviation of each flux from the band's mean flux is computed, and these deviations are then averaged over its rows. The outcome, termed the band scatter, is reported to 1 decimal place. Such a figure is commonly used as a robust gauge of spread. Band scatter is 1.5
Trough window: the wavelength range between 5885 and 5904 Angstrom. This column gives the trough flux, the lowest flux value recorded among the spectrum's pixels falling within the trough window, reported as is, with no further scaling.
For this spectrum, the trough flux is 104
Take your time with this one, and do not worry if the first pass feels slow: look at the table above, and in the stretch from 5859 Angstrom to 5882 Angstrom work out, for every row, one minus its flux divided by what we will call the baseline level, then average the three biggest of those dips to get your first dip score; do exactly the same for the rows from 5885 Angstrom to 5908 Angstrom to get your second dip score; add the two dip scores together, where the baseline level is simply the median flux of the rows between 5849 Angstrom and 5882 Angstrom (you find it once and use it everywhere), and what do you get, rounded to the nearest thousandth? 0.101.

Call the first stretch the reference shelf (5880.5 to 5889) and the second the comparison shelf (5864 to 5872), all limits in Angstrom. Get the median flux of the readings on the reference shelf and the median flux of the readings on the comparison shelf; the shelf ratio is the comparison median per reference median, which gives 1.03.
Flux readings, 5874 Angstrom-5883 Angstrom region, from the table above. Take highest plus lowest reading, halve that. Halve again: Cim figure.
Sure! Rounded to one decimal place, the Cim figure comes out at 57.5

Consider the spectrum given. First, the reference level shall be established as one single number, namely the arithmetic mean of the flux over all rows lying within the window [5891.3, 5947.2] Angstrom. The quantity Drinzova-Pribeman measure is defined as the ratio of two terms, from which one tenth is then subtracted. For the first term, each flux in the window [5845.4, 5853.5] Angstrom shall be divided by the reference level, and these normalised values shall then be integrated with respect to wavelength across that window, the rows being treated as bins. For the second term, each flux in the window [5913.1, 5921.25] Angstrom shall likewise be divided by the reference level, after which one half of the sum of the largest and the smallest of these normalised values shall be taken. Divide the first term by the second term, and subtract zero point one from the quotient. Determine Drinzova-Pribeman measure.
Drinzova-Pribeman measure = 8.3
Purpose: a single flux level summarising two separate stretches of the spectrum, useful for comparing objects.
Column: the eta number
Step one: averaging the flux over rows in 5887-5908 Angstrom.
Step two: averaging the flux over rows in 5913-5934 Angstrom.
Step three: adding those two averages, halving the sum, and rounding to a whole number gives 111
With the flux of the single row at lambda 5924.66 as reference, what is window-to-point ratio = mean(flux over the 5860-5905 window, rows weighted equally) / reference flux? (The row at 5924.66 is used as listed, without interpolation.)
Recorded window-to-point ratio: 0.981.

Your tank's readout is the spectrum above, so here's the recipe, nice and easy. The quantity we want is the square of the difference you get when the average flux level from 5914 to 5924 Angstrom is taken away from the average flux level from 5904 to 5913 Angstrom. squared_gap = 1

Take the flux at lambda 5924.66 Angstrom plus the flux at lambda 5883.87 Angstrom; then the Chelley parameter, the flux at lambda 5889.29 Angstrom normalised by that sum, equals 0.461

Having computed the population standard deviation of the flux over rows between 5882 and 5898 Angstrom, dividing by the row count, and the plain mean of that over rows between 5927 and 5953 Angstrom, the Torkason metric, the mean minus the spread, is 109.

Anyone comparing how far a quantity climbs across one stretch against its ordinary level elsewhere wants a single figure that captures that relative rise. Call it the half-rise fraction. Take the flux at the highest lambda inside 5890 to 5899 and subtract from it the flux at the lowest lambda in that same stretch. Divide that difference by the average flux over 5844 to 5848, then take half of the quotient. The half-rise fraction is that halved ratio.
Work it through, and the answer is 0.021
